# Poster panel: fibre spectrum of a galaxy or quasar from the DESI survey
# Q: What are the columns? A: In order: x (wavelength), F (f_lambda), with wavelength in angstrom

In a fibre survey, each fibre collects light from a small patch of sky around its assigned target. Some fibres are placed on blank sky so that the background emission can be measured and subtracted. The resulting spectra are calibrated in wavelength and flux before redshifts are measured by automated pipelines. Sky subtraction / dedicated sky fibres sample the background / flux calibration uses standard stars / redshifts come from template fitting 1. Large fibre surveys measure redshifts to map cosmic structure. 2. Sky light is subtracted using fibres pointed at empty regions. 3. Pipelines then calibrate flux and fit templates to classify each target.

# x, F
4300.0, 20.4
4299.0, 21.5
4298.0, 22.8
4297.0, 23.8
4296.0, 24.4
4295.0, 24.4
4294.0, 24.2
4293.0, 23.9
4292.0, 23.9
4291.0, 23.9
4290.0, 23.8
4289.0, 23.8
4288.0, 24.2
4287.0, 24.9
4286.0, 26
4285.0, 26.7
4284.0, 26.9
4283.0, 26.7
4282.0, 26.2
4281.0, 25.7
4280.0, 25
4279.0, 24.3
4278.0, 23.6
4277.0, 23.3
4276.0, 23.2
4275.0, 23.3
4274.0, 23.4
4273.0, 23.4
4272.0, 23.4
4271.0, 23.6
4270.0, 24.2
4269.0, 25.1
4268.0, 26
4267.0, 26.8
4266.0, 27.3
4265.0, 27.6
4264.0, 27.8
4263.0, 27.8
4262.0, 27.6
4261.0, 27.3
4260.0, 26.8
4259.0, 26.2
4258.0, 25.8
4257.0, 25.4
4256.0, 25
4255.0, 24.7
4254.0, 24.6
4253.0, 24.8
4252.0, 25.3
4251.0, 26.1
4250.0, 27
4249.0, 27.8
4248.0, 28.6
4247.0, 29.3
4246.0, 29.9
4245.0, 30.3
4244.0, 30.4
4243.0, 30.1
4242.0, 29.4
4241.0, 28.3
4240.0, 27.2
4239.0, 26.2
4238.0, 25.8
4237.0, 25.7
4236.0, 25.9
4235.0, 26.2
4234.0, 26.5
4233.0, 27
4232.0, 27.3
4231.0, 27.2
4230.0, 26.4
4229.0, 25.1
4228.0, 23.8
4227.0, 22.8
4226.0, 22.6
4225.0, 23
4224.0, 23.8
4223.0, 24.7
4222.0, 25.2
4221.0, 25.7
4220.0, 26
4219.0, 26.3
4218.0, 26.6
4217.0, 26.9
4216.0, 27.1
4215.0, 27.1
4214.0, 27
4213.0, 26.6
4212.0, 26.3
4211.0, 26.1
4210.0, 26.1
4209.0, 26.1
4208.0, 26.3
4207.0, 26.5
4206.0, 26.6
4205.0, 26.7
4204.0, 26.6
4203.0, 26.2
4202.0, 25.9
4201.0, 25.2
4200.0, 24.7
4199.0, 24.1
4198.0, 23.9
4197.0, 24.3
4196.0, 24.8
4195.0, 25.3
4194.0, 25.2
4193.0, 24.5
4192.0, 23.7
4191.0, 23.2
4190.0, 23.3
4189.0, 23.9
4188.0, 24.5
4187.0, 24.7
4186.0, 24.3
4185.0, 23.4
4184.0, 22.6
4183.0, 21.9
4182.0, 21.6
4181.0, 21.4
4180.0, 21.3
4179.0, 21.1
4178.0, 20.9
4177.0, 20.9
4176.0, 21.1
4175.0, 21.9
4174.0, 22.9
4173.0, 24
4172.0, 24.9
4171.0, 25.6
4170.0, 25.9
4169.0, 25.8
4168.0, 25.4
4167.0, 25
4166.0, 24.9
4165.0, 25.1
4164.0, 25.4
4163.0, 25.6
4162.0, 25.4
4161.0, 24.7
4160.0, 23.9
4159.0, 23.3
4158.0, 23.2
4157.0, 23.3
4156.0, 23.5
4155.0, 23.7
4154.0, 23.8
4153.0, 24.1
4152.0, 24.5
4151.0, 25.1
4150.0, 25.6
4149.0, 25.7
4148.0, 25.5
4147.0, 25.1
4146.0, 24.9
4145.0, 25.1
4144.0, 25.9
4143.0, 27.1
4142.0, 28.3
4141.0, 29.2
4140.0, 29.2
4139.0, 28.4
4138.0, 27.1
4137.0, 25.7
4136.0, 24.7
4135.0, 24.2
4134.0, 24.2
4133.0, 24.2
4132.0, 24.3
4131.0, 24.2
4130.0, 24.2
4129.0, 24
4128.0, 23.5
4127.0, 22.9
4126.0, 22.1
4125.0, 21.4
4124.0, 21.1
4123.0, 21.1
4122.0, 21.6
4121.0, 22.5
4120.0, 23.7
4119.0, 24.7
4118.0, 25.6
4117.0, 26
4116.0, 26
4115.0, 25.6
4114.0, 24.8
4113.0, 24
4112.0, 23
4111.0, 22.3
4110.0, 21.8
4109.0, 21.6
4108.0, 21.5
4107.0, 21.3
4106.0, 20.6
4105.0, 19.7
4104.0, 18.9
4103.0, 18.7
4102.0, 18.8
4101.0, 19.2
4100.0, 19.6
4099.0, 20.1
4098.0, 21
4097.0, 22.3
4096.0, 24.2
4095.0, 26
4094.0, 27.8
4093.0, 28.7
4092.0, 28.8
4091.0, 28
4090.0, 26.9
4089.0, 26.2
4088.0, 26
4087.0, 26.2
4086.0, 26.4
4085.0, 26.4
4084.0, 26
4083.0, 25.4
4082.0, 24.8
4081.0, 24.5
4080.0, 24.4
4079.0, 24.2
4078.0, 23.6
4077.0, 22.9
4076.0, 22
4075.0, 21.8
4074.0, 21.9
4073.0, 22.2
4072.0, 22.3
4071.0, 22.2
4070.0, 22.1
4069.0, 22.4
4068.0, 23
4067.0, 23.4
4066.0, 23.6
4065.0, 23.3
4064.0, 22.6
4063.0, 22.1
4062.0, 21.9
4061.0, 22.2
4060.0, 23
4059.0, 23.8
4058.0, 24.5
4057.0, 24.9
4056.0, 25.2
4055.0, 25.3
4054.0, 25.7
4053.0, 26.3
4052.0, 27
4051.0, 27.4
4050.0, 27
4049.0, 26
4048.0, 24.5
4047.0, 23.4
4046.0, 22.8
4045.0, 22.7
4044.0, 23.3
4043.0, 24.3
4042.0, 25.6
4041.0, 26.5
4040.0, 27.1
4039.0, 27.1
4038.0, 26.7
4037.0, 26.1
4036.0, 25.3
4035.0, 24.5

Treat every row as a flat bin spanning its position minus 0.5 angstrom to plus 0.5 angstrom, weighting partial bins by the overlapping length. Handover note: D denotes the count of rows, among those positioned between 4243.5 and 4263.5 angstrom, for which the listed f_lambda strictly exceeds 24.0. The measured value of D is 20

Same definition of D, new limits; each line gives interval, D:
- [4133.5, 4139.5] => 6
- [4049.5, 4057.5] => 8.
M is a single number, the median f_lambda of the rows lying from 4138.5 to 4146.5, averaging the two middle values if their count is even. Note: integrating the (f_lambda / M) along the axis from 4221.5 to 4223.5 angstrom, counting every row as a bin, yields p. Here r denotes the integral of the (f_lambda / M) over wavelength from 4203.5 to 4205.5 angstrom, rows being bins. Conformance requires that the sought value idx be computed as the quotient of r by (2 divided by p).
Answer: 1.7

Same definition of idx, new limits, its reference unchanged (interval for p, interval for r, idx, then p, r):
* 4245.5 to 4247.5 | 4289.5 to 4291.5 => 1.8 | 2.14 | 1.72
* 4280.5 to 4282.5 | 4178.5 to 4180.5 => 1.4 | 1.87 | 1.53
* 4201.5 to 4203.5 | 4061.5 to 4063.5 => 1.5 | 1.88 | 1.59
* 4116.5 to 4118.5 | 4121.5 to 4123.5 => 1.4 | 1.86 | 1.54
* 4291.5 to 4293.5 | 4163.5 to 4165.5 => 1.6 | 1.73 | 1.82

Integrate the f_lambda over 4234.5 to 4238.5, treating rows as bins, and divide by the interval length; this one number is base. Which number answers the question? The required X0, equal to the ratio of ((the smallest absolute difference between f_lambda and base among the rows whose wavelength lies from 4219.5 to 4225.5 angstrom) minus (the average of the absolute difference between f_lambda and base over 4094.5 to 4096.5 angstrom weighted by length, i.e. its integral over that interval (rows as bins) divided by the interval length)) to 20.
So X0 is -0.04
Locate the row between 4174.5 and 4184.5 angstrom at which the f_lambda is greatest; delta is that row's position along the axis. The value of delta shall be 4184.0 angstrom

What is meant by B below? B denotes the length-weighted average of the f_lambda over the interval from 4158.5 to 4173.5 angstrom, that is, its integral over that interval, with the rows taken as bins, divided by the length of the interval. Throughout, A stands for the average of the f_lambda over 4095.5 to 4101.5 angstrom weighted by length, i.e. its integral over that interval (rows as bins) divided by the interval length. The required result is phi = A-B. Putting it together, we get -4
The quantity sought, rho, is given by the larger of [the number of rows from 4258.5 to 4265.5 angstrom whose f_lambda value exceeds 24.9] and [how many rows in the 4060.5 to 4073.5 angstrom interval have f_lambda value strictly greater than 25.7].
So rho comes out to 7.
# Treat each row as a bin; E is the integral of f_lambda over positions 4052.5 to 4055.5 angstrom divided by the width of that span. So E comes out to 25.8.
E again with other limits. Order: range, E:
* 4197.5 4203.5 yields 25.0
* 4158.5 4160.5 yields 23.6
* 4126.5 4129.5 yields 23.5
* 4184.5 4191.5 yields 23.9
